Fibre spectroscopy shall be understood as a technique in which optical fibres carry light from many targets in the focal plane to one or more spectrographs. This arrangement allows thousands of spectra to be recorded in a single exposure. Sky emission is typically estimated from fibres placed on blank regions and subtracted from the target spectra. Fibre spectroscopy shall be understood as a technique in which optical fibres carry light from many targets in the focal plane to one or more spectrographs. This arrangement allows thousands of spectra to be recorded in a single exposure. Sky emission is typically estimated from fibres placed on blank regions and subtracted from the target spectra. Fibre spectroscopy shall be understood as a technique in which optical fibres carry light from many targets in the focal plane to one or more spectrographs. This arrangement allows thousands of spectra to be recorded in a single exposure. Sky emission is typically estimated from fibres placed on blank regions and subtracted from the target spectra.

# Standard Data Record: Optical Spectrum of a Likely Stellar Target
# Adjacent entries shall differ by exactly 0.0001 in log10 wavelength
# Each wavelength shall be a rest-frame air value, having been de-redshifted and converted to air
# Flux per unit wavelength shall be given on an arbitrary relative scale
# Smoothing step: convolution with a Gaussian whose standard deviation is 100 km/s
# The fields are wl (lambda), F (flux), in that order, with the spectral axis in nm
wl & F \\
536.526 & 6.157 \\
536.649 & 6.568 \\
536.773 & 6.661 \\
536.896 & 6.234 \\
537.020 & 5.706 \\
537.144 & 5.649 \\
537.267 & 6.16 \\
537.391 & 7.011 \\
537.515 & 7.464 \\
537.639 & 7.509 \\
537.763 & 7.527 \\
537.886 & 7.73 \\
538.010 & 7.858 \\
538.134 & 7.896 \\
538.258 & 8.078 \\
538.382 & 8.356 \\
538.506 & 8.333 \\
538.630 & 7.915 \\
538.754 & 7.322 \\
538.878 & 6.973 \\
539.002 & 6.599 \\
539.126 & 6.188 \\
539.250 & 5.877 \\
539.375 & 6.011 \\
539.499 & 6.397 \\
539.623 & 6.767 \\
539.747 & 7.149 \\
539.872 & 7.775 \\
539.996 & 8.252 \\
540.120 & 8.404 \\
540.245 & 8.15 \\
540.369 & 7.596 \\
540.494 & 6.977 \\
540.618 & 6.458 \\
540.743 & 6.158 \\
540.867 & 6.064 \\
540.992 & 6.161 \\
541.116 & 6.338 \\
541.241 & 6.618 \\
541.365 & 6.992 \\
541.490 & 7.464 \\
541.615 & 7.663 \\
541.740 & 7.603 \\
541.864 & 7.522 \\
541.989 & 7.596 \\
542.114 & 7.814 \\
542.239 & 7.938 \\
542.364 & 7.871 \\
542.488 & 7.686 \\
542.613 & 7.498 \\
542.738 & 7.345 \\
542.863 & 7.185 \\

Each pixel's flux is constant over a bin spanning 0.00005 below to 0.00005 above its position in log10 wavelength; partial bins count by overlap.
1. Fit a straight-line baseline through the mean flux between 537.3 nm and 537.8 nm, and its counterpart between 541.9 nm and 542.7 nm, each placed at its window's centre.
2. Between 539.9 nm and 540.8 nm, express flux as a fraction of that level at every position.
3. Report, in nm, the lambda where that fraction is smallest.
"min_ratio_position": 540.743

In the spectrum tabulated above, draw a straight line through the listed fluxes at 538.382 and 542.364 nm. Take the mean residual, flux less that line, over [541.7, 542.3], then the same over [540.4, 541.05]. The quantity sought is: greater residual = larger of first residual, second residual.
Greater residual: -0.22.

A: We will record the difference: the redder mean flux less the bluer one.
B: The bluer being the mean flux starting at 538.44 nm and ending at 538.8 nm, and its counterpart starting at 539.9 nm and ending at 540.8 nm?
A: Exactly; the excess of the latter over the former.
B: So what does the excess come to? -0.4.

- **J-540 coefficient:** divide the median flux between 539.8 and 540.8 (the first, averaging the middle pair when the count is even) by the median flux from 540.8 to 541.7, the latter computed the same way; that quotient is 1.16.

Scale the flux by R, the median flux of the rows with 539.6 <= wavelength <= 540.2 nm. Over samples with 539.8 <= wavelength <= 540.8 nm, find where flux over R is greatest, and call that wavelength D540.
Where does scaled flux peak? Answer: 540.120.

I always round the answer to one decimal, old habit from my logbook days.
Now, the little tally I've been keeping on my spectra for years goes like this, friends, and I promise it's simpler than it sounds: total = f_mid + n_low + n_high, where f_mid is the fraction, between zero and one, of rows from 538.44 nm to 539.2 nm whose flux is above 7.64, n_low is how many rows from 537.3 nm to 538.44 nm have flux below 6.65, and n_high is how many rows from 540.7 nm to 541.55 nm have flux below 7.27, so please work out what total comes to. 6.3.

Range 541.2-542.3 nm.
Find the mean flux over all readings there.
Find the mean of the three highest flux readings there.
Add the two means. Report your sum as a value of 15.3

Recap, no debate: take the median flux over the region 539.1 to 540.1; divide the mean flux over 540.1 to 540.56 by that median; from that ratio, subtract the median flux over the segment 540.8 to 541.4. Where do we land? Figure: -5.2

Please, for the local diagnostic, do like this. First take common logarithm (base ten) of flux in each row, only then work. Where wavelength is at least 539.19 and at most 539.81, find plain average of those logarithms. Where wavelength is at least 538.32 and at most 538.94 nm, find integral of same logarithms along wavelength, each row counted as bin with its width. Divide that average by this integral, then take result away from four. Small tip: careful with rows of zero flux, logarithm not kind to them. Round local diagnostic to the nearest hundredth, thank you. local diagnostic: 2.54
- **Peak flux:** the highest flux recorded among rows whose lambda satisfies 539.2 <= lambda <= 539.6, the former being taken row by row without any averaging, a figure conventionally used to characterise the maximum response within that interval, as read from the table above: 6.397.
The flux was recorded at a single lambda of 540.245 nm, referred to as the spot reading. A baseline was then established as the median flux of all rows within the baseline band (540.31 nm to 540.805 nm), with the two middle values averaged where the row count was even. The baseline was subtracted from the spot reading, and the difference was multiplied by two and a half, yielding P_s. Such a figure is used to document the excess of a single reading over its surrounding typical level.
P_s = 3.6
